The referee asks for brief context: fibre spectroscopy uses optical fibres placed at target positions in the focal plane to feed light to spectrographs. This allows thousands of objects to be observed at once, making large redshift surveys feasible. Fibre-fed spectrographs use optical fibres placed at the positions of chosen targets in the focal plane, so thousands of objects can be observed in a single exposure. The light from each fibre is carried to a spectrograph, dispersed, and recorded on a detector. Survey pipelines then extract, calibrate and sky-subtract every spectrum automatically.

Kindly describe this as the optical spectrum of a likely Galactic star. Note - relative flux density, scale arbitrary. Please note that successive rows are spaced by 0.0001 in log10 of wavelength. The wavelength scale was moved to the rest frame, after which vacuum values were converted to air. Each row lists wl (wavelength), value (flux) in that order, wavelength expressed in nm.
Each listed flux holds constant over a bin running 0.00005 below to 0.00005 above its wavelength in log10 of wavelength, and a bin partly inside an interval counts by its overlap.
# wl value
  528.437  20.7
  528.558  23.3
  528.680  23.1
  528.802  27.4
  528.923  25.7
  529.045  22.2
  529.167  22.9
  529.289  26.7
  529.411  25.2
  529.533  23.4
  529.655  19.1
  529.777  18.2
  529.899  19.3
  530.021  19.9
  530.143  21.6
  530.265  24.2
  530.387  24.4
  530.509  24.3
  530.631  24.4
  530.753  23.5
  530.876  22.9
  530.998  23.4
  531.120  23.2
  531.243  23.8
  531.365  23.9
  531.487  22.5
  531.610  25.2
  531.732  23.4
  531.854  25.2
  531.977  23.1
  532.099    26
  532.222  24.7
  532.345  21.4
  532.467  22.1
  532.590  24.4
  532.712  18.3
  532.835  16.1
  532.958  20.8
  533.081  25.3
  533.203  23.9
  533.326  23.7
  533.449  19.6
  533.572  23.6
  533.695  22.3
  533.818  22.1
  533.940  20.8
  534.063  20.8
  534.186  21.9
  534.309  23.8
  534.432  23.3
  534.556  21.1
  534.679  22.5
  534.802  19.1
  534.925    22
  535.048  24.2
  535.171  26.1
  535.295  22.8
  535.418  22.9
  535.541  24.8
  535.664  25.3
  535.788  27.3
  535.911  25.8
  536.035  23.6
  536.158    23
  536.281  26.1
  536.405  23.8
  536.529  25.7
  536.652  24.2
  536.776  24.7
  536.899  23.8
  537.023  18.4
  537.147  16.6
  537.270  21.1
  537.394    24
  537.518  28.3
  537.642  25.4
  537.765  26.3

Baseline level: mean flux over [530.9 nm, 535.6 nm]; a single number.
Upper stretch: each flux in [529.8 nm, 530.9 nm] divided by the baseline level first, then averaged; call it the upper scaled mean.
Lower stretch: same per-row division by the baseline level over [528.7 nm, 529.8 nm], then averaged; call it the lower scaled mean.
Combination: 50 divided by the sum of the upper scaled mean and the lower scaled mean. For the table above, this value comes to 24.6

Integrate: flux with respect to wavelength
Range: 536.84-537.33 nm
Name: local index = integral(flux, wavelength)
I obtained 10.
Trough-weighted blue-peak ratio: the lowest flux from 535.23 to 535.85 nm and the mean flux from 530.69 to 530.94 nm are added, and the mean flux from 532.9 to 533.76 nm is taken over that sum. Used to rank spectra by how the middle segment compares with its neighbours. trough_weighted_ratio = 0.49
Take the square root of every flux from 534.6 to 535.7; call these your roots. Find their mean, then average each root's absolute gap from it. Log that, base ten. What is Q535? -0.78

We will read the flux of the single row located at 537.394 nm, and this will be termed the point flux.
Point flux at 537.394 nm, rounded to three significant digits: 24.0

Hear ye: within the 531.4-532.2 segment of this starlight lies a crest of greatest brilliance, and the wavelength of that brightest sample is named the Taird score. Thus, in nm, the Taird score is 532.099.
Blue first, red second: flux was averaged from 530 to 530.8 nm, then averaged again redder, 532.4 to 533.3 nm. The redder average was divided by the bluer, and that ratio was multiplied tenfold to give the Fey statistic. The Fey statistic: 9.3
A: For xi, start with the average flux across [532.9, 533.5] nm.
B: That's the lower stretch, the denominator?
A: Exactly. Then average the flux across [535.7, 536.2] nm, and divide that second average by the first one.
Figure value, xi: 1.10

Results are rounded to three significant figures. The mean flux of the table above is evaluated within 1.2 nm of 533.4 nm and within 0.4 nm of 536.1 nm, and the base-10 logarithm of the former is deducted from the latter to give 23.6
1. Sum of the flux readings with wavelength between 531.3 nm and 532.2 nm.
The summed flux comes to 169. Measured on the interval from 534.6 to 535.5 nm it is 160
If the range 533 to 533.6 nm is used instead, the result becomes 116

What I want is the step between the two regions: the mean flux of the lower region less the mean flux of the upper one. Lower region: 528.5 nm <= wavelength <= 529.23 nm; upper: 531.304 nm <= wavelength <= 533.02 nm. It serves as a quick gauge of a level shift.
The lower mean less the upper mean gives 1.5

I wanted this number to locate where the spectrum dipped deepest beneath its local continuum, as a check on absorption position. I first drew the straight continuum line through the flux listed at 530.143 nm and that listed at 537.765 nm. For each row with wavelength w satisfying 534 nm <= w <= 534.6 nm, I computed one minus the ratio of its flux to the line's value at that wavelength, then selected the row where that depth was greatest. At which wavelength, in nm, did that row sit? 534.063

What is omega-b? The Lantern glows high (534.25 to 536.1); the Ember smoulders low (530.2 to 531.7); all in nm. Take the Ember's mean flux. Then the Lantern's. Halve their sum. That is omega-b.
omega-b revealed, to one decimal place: 23.7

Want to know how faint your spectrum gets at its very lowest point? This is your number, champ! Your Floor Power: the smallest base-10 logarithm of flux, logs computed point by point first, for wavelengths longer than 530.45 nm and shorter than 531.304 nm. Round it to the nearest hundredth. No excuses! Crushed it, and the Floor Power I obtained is 1.36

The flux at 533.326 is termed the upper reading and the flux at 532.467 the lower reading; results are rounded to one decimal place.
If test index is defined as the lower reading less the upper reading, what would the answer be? -1.6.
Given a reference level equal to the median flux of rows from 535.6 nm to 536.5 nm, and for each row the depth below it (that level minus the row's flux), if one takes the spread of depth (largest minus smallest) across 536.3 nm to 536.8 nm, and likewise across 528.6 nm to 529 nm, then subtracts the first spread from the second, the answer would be 2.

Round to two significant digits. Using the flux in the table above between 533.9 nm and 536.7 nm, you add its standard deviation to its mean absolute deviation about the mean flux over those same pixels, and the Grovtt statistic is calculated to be 3.6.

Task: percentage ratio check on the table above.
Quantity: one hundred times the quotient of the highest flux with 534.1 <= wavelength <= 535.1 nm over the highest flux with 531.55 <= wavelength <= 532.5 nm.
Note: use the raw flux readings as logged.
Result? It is 93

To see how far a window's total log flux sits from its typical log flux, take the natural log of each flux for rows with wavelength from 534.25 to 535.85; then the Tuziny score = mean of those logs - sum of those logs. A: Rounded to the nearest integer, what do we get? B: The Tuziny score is -38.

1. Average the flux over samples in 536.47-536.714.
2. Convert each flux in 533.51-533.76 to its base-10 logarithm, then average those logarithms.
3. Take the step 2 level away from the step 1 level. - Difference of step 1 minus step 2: 23.6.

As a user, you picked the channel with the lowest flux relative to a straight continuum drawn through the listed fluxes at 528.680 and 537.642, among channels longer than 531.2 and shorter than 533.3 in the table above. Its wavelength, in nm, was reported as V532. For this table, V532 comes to 532.835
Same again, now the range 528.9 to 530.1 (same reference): 529.777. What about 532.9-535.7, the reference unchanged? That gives 534.802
